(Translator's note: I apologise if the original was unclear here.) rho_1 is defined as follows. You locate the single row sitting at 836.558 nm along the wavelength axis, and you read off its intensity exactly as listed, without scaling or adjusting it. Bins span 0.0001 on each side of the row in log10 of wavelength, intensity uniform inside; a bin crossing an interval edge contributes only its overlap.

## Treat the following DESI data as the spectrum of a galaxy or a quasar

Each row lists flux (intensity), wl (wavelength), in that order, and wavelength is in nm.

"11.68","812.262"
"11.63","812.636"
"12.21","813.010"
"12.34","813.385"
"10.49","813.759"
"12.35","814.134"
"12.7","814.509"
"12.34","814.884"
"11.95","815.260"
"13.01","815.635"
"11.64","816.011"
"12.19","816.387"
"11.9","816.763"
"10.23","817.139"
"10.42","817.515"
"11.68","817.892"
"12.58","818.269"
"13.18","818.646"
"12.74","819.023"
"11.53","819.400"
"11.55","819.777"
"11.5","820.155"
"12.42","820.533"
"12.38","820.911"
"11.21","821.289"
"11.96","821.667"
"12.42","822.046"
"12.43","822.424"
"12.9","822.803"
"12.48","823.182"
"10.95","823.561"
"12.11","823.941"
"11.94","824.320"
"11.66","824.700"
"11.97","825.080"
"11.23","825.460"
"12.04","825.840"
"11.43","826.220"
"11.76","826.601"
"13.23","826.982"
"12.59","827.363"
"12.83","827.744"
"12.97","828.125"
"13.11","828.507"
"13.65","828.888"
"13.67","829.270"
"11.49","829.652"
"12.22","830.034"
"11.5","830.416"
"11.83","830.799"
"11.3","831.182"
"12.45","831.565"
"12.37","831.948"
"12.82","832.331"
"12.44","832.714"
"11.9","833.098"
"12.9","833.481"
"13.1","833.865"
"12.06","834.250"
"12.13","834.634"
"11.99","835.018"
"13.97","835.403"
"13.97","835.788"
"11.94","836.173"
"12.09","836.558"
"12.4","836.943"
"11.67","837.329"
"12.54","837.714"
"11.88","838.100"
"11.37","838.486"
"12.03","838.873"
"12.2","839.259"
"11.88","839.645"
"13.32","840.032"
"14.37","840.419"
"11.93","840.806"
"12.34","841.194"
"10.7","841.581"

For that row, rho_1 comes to 12.09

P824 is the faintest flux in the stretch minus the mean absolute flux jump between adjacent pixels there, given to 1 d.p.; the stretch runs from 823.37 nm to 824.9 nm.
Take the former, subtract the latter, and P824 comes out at 10.4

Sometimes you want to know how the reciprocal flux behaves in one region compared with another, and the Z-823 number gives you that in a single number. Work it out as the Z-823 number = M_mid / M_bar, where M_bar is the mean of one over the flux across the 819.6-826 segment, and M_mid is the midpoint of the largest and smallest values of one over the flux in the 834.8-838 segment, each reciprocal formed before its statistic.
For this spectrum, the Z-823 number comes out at 0.938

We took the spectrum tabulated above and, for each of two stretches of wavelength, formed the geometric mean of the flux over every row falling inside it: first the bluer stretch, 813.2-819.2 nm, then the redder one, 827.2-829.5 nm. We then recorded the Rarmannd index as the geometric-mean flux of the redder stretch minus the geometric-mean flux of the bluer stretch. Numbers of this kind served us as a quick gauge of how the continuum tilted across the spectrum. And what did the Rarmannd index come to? 1.2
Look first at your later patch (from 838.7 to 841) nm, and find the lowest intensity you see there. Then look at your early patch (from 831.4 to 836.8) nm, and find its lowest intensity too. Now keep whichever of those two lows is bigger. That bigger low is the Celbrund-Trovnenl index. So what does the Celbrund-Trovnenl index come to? 11.9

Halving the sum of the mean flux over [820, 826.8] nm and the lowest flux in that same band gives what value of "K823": 11.44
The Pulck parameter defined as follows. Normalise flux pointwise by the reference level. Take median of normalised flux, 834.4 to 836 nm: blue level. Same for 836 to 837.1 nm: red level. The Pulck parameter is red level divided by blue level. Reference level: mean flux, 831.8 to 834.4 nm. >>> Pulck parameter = 0.93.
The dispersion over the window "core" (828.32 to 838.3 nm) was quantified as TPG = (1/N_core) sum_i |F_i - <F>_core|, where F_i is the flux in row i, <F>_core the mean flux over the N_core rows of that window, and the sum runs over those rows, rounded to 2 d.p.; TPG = 0.60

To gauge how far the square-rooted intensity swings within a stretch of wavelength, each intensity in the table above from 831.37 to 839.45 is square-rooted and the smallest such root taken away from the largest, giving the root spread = 0.37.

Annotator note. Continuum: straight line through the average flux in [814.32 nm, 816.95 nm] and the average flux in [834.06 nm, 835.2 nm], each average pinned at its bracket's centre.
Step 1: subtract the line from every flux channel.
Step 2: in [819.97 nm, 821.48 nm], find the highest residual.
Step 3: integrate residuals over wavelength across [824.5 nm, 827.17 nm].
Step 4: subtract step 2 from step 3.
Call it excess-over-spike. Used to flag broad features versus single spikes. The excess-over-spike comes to -0.9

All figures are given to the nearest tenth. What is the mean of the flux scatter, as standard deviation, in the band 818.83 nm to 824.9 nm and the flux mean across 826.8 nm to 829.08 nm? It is 6.8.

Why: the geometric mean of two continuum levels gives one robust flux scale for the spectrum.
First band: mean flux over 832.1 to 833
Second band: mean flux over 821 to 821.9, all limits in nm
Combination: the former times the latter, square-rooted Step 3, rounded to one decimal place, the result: 12.1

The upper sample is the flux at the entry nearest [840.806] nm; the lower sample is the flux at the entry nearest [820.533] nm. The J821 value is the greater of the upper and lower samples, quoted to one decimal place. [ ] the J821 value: 12.4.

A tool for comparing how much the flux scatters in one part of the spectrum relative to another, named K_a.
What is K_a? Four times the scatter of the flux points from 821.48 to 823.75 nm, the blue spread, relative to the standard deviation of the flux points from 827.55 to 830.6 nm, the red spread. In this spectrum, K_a 3.1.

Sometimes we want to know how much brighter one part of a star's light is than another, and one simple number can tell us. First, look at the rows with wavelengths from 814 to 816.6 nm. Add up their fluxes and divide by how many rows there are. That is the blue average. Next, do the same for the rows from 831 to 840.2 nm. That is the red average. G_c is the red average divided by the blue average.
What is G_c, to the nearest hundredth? 1.00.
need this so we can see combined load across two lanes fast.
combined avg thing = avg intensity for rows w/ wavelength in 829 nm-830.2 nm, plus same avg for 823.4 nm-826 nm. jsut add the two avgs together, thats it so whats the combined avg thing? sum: 24.2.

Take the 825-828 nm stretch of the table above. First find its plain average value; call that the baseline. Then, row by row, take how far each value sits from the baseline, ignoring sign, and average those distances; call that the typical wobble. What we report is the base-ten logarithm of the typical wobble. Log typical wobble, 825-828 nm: -0.25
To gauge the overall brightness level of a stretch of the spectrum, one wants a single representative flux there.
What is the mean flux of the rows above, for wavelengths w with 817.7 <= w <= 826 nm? 12.0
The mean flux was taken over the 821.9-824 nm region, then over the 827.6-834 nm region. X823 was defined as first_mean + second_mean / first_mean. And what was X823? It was 13.24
